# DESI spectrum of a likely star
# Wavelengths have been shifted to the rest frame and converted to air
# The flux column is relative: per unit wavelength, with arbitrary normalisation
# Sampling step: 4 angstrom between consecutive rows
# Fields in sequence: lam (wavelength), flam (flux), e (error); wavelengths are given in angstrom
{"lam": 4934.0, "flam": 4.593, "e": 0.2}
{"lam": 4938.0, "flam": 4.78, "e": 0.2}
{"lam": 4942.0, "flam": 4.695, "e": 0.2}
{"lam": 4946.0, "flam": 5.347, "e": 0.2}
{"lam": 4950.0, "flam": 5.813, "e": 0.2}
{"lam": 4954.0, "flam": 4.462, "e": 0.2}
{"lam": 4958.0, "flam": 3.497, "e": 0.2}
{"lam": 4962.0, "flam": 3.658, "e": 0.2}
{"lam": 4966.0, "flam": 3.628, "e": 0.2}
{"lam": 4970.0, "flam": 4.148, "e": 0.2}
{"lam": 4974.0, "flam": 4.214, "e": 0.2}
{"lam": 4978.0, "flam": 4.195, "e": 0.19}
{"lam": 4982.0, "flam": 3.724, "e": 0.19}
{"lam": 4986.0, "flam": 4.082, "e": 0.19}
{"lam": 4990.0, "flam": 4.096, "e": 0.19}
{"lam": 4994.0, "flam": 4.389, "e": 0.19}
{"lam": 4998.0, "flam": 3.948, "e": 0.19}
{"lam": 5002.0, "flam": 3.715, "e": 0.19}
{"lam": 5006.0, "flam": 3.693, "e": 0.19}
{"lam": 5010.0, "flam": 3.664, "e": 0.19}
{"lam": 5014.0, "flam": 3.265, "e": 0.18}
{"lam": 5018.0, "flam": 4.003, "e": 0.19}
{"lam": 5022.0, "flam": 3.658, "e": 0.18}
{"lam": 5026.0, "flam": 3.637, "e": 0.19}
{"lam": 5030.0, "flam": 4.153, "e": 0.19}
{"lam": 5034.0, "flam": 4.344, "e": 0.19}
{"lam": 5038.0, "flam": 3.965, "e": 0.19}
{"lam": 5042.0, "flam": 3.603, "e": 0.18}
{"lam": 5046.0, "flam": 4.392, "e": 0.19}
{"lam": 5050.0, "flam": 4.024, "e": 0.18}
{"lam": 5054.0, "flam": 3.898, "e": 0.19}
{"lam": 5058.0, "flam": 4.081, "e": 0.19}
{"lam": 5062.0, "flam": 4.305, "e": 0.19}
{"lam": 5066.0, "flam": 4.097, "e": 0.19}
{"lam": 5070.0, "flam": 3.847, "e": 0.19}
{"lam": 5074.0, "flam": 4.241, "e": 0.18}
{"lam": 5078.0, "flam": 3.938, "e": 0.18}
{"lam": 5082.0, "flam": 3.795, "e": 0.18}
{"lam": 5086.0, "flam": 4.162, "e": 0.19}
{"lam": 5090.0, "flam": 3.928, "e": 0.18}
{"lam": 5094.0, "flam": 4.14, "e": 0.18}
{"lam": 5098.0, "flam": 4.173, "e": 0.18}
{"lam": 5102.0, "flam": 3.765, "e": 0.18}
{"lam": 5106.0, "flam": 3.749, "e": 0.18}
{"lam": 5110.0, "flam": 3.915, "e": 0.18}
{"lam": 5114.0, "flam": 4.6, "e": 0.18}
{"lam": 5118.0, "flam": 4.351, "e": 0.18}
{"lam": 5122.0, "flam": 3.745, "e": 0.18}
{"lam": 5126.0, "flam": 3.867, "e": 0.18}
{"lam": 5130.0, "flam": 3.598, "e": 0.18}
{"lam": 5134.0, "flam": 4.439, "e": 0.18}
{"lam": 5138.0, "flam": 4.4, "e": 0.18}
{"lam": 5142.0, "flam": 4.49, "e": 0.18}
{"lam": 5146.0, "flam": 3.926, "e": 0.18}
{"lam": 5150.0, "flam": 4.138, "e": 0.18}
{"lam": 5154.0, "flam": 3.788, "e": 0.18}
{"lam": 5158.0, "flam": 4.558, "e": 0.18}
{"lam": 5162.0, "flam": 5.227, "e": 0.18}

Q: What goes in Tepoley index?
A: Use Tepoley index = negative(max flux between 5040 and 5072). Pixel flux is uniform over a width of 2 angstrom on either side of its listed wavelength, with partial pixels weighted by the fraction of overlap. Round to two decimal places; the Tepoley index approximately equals -4.39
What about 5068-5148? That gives -4.60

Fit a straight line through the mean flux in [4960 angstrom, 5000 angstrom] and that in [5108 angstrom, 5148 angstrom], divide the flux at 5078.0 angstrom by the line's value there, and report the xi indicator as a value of 0.96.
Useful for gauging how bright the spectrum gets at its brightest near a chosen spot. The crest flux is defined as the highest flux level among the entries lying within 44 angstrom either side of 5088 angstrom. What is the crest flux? 4.6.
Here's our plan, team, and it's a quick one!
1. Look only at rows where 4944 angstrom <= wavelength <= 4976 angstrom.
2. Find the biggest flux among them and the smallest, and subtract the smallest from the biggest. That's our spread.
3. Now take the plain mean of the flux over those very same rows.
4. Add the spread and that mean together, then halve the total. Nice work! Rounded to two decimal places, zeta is 3.33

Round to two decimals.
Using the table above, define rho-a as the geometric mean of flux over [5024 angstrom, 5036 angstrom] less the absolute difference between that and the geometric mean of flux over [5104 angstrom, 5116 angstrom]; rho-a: 3.99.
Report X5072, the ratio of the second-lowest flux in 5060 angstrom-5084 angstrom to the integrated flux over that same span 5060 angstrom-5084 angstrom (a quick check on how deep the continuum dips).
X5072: 0.0397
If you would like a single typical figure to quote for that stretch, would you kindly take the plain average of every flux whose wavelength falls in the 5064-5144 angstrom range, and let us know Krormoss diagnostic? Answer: 4.06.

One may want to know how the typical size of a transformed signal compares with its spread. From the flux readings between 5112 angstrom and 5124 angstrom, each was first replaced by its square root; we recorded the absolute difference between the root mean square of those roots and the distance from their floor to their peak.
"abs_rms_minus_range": 1.85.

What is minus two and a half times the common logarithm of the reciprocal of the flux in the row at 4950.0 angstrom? 1.91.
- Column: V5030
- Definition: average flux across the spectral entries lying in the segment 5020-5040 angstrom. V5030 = 3.95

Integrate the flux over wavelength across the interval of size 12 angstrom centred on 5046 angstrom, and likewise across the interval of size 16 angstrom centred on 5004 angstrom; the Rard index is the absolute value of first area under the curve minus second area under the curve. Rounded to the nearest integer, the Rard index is 12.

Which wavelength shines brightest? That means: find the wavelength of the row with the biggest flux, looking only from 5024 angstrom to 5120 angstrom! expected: 5114.0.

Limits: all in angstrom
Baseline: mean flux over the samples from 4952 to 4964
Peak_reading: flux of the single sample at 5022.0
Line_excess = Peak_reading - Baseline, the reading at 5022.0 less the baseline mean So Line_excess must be -0.2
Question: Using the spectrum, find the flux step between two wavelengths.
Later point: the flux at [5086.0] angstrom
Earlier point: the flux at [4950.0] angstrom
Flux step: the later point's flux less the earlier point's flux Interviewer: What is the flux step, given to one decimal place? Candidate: -1.7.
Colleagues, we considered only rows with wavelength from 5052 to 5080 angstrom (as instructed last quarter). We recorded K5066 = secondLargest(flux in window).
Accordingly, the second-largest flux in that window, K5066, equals 4.241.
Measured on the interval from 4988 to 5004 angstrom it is 4.096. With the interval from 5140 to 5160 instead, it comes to 4.49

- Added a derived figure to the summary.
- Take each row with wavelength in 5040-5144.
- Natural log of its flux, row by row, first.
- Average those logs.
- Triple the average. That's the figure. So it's 4.20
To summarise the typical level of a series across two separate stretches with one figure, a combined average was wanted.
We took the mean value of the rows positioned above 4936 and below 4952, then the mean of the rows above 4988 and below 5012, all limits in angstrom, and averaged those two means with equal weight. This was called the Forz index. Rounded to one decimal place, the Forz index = 4.5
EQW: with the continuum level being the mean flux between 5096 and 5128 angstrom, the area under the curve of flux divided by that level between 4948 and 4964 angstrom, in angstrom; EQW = 17.3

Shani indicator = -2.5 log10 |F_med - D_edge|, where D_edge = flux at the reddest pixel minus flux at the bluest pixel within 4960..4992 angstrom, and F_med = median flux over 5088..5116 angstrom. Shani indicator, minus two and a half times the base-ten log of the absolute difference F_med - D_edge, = -1.36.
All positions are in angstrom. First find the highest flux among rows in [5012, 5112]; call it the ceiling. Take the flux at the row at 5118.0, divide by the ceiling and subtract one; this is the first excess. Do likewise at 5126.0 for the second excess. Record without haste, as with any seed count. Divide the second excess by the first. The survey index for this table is 13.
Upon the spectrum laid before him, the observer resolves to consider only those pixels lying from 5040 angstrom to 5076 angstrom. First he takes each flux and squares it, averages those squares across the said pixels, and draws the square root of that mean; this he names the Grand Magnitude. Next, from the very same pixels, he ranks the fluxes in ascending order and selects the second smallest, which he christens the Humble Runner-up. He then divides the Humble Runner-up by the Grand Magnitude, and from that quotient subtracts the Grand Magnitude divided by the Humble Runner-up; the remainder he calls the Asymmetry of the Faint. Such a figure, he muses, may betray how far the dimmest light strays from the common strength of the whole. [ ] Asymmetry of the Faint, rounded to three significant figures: -0.108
